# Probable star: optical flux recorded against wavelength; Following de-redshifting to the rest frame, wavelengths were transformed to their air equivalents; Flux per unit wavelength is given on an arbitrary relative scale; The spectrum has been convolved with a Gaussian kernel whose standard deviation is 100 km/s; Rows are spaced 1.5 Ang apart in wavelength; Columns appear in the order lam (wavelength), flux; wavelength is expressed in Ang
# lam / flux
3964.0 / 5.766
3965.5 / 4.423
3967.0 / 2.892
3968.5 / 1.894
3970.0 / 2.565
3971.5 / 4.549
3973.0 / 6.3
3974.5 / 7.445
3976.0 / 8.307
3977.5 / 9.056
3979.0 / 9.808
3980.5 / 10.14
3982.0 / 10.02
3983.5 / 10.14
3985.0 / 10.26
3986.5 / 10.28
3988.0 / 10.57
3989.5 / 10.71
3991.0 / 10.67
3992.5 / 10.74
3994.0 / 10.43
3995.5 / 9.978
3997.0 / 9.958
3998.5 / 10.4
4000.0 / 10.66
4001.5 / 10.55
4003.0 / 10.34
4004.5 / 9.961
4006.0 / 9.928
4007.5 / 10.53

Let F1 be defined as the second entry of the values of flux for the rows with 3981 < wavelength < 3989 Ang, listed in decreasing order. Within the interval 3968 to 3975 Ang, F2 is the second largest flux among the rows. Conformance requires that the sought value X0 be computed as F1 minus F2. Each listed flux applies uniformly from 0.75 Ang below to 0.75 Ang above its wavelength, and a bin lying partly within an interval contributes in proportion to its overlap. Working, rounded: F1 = 10.28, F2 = 6.3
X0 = 4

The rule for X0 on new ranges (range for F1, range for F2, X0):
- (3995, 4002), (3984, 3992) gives 0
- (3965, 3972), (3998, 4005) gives -6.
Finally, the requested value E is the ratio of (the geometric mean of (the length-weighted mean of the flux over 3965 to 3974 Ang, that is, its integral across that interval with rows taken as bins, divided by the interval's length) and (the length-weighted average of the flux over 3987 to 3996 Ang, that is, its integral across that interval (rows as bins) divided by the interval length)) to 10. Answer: 0.64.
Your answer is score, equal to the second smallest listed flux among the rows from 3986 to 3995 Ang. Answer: 10.43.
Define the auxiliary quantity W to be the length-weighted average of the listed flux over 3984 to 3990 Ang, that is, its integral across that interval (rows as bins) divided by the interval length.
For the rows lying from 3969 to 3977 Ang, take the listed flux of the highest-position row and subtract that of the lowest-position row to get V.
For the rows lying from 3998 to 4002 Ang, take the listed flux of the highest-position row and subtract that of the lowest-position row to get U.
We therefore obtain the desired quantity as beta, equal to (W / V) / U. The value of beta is 12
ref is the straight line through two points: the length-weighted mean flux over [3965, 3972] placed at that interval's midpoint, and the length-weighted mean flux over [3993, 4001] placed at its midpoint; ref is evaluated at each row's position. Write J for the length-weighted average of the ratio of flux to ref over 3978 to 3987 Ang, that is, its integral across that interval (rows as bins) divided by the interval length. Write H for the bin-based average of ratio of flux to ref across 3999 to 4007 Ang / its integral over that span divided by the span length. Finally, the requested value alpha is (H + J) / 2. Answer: 1.20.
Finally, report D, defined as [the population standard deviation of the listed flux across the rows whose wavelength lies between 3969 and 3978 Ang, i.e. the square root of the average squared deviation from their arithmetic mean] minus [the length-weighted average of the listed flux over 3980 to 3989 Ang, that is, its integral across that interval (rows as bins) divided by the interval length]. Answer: -8.0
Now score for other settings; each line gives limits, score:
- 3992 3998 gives 9.978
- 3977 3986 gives 9.808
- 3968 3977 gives 2.565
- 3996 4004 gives 10.34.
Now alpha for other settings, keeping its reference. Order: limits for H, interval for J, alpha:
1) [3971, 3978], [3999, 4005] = 1.21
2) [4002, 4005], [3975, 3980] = 1.26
